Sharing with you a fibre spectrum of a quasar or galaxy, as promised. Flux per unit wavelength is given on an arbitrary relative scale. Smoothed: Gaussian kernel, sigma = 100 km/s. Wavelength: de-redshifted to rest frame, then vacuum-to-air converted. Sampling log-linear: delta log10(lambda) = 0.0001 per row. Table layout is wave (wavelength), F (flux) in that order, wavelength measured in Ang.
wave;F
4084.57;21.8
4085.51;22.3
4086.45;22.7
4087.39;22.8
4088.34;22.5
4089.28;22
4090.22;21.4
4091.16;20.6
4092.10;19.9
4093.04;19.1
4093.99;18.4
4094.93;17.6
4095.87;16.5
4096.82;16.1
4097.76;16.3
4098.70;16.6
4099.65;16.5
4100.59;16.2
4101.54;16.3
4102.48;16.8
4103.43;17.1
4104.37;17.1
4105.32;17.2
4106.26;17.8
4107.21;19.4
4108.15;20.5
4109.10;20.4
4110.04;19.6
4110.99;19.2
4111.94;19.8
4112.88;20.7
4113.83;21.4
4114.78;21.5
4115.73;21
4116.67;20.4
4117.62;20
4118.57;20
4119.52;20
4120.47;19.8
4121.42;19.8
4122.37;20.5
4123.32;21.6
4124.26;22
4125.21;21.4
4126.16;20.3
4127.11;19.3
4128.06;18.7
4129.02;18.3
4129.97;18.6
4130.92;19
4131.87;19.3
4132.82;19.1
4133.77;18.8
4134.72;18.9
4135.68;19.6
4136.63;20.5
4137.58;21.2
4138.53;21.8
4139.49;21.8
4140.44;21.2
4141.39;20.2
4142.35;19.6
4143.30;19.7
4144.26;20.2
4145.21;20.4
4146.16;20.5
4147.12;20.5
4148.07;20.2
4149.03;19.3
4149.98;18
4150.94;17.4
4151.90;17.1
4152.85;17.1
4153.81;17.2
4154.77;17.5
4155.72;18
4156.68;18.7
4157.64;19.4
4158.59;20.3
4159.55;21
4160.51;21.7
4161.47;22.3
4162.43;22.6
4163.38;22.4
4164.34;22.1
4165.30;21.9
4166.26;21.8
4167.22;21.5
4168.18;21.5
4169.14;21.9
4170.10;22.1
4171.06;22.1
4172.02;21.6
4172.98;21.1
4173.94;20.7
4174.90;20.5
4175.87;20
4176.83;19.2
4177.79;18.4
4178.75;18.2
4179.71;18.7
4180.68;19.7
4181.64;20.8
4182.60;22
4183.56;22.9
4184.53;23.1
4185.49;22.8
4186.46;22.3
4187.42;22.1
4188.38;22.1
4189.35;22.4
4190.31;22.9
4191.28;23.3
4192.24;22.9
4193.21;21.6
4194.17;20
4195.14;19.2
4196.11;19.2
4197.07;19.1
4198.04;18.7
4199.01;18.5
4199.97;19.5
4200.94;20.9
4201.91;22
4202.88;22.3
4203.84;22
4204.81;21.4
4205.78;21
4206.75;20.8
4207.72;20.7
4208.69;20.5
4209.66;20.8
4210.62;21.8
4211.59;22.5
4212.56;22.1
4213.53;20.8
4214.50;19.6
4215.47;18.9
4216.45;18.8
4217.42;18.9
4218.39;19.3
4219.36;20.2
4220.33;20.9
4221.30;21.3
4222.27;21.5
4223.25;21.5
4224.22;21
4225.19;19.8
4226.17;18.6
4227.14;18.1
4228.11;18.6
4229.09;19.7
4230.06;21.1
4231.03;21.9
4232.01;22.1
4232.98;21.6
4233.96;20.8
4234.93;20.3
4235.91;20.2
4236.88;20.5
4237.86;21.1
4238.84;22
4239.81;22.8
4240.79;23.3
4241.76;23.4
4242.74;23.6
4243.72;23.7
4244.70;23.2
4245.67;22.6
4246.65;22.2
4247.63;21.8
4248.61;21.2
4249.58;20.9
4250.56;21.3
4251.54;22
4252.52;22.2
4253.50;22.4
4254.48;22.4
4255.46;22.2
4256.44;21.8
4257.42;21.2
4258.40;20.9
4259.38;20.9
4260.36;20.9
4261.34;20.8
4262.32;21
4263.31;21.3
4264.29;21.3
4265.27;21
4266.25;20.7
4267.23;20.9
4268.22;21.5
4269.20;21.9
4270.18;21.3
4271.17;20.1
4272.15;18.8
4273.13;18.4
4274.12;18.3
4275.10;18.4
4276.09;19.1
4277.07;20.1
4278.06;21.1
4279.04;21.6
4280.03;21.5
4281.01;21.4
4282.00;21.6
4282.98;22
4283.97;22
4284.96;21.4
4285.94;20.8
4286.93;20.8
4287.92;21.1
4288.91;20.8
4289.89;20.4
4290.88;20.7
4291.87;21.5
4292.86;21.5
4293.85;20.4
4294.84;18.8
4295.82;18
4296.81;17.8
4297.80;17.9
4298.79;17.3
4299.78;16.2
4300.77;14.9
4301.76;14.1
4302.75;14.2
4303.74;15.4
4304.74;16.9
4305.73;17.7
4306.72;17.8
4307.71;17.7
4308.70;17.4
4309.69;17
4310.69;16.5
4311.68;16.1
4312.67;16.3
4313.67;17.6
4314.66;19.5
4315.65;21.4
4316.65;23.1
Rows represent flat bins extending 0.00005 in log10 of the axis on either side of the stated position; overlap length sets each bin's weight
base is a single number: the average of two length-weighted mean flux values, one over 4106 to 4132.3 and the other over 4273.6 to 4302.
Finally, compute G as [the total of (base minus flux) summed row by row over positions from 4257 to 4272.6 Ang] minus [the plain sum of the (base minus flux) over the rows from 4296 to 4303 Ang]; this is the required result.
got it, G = -43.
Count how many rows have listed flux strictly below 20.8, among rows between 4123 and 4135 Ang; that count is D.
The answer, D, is 10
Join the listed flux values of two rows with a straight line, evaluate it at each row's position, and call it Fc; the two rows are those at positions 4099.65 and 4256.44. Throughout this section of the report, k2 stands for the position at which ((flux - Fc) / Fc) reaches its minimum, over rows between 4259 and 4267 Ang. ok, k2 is 4266.25 Ang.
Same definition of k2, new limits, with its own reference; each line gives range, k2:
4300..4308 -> 4301.76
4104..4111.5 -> 4104.37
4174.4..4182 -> 4178.75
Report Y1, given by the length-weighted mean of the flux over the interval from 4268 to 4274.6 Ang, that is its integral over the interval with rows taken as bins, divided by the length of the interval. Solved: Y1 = 20.0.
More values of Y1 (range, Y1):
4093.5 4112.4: 17.8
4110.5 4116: 20.6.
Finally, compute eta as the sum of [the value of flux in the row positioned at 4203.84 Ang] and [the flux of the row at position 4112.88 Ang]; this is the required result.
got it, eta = 42.7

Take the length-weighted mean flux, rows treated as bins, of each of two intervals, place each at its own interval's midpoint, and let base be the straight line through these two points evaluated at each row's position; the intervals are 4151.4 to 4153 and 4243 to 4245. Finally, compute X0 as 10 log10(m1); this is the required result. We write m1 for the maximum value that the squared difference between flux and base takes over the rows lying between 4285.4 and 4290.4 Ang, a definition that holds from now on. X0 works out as 15.8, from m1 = 38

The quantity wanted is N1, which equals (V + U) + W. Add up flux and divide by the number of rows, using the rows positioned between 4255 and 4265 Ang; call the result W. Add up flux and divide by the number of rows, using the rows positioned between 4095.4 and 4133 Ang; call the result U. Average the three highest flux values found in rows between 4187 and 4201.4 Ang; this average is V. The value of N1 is 63.3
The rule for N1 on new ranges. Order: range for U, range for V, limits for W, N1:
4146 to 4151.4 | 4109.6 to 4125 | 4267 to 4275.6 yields 61.0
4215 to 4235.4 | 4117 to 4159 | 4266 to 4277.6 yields 62.1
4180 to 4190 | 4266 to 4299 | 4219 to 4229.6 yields 64.1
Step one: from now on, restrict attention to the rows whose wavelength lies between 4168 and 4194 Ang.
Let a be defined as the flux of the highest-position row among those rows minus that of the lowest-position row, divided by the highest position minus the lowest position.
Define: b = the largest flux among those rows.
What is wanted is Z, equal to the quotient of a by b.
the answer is 0.0002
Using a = 0.004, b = 23.3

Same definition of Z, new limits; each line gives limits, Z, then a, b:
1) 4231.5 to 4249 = -0.0023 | -0.054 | 23.7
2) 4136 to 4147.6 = 0.0000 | 0.000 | 21.8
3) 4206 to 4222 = 0.0015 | 0.034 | 22.5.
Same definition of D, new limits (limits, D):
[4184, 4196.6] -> 3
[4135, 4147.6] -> 9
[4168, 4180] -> 7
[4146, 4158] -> 13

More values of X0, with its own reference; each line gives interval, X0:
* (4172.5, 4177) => 8.1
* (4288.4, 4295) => 18.2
